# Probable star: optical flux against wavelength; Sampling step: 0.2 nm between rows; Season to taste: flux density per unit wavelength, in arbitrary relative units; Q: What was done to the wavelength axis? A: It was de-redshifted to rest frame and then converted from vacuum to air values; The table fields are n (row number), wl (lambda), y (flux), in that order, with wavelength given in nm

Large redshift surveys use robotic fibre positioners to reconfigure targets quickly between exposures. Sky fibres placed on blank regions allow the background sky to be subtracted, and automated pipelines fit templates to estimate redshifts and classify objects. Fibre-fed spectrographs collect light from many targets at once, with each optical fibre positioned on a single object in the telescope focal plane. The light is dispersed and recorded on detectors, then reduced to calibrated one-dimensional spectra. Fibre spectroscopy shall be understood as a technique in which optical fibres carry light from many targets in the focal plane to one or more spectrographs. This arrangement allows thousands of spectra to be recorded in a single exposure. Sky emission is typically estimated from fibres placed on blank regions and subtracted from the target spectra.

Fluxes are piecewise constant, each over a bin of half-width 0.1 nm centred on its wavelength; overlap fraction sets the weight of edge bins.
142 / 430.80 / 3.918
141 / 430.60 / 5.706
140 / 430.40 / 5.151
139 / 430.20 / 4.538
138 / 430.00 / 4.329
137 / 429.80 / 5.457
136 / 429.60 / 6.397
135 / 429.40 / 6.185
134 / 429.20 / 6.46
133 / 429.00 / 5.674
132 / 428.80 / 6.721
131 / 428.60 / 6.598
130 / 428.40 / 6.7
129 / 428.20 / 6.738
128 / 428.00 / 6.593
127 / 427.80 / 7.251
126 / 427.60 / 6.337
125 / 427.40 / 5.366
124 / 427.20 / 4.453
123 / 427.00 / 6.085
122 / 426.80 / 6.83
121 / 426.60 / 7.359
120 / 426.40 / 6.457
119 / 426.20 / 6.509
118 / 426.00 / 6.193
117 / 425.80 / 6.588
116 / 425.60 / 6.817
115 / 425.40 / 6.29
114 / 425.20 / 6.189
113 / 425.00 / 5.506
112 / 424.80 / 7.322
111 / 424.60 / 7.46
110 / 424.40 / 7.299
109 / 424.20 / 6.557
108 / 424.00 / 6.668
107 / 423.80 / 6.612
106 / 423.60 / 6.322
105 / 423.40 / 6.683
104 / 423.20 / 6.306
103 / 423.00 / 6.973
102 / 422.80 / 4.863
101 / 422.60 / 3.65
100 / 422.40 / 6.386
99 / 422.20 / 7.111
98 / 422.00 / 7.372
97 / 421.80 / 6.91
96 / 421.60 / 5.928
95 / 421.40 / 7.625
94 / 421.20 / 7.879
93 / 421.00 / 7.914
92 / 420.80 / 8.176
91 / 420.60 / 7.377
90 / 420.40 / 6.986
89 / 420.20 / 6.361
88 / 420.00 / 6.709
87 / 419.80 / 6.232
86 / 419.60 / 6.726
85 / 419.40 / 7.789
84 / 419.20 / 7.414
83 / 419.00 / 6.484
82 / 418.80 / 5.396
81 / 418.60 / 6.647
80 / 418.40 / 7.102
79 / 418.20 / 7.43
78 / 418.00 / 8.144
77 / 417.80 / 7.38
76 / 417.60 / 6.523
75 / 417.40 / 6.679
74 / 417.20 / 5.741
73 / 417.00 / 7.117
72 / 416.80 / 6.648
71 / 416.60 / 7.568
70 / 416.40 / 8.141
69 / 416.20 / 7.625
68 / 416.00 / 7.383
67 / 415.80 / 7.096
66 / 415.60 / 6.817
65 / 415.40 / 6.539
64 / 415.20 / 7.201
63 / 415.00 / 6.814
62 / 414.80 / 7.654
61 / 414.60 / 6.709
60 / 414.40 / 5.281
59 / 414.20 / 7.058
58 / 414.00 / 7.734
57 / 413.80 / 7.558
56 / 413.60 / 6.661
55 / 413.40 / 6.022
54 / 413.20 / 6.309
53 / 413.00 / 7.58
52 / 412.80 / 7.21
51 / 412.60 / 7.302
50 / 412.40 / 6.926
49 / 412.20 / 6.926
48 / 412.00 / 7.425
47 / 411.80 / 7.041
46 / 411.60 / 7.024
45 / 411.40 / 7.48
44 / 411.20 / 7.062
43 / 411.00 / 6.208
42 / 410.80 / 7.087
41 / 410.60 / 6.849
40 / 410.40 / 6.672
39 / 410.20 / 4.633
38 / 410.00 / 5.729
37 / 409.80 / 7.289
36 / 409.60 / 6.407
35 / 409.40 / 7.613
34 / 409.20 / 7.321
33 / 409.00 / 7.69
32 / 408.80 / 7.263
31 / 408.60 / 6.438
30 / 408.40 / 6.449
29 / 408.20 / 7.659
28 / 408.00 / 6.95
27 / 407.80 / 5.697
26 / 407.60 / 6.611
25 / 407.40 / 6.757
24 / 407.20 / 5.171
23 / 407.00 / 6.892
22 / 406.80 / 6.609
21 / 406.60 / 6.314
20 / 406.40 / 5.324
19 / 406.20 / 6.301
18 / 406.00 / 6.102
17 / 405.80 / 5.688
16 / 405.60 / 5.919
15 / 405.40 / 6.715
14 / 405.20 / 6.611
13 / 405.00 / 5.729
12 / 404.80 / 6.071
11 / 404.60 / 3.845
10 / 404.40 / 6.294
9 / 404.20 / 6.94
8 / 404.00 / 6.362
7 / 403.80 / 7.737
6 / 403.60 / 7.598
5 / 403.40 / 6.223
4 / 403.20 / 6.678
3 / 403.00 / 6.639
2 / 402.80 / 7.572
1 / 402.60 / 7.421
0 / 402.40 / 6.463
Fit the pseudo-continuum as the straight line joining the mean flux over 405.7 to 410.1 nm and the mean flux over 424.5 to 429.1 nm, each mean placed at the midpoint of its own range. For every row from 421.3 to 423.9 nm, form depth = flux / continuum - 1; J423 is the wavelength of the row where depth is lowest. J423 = 422.60 nm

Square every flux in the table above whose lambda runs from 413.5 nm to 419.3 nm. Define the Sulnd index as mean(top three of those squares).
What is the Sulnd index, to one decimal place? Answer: 64.1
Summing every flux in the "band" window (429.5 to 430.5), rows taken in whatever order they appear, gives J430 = 25.9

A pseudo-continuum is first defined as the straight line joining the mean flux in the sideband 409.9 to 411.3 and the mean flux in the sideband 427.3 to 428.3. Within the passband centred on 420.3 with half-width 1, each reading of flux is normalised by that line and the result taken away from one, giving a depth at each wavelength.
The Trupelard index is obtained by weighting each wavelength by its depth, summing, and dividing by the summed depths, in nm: 420.56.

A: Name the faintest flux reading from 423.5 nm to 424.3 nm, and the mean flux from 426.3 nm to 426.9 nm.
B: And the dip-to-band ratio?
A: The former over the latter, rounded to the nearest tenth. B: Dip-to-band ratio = 0.9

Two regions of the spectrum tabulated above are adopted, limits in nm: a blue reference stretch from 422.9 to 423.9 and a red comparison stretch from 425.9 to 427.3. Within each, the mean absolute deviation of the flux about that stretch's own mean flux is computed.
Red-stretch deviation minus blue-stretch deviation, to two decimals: 0.38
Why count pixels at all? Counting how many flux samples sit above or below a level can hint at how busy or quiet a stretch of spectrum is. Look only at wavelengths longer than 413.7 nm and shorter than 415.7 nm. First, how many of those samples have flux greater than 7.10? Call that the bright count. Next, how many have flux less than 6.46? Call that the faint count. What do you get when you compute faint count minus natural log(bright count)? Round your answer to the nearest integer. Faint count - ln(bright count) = 0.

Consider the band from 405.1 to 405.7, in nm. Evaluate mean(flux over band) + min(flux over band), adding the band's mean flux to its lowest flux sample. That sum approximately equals 12.3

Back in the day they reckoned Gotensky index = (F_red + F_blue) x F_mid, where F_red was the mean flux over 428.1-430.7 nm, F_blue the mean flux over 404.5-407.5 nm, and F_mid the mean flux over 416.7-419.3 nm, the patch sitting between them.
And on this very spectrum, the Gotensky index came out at 81.2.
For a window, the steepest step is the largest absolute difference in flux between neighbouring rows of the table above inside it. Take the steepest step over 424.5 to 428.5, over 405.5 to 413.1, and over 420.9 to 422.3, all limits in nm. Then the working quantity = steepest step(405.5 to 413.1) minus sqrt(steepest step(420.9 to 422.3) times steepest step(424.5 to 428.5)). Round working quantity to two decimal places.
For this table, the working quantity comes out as 0.28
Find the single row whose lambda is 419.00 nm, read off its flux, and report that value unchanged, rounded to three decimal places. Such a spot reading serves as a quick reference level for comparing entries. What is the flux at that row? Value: 6.484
